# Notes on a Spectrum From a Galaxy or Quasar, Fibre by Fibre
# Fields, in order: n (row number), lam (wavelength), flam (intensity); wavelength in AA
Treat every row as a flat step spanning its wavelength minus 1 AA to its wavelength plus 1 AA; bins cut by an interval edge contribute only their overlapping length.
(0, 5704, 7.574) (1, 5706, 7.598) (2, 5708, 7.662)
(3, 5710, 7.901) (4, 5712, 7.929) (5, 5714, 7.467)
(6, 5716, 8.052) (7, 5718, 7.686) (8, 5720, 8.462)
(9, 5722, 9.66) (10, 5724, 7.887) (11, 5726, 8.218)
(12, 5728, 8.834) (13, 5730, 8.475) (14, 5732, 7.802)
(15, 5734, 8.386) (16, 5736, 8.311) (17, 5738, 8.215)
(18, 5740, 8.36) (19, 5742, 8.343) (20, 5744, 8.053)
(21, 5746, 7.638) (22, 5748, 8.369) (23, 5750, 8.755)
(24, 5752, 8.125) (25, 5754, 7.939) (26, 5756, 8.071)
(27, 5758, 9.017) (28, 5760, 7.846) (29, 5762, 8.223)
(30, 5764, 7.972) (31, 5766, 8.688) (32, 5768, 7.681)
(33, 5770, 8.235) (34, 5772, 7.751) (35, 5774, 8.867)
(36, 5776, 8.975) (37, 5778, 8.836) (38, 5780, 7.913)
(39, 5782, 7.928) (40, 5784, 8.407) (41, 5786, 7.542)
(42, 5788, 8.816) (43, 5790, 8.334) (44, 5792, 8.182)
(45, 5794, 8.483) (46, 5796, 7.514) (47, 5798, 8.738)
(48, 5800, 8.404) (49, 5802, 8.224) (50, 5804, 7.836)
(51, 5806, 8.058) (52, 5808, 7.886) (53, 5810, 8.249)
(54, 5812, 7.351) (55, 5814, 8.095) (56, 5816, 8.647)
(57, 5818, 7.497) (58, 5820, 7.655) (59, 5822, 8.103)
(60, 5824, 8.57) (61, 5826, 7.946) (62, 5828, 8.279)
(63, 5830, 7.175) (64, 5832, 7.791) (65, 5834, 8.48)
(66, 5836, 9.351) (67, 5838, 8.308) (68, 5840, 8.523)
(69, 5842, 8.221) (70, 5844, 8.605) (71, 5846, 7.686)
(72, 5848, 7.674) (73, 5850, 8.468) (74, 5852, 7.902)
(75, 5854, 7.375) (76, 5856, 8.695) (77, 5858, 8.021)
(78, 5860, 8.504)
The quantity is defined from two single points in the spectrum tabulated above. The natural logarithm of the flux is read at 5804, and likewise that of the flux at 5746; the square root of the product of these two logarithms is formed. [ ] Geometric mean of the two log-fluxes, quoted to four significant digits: 2.046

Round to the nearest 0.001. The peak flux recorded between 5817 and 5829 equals 8.570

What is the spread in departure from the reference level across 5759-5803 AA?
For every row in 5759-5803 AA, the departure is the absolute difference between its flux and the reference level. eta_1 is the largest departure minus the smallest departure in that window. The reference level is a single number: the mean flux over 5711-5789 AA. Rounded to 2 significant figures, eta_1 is 0.72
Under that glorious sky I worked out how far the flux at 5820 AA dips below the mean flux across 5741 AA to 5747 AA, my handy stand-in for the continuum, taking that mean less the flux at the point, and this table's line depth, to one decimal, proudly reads 0.4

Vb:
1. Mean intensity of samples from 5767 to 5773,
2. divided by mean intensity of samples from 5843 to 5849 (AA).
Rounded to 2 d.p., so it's 0.99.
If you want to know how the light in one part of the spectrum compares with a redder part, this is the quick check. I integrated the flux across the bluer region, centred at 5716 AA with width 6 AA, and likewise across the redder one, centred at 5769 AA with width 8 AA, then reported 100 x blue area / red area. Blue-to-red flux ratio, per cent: 72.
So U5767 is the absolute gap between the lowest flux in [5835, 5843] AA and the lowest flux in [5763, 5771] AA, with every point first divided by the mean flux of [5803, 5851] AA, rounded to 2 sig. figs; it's 0.067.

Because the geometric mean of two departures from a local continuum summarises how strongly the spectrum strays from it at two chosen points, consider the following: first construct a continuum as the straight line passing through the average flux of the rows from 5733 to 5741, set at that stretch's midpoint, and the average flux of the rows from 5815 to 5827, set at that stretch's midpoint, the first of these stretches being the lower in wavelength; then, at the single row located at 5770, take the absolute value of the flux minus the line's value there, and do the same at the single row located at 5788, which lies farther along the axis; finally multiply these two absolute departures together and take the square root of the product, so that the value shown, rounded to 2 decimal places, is 0.10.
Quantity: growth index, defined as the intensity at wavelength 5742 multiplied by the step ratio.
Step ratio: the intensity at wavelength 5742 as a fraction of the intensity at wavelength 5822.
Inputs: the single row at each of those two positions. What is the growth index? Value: 8.6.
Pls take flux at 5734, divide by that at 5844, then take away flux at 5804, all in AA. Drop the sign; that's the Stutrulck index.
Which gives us 6.9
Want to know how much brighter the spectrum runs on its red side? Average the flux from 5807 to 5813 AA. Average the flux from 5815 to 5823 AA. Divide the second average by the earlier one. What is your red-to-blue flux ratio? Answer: 1.02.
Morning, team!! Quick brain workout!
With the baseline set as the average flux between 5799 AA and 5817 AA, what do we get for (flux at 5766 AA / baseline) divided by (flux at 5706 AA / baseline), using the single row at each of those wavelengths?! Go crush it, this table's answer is 1.143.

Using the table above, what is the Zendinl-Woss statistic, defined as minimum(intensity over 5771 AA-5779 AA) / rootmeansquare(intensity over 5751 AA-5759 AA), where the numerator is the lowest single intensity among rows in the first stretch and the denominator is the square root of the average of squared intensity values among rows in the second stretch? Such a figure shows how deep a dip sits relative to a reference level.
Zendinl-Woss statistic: 0.934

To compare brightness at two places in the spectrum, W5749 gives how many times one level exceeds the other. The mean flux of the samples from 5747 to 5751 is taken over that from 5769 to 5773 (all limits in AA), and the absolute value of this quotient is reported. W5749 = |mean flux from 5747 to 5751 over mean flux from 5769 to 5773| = 1.07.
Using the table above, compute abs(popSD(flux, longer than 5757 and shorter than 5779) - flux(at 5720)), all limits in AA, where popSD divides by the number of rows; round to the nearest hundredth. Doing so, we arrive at 7.97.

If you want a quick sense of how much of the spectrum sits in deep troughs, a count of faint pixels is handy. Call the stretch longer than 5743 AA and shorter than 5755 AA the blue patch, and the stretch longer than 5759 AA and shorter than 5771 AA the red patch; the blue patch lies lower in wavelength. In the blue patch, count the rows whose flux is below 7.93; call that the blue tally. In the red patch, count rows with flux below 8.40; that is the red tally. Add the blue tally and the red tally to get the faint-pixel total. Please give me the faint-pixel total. 6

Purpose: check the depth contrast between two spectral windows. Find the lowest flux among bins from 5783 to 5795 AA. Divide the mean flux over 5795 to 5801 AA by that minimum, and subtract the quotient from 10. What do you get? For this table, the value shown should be 8.91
